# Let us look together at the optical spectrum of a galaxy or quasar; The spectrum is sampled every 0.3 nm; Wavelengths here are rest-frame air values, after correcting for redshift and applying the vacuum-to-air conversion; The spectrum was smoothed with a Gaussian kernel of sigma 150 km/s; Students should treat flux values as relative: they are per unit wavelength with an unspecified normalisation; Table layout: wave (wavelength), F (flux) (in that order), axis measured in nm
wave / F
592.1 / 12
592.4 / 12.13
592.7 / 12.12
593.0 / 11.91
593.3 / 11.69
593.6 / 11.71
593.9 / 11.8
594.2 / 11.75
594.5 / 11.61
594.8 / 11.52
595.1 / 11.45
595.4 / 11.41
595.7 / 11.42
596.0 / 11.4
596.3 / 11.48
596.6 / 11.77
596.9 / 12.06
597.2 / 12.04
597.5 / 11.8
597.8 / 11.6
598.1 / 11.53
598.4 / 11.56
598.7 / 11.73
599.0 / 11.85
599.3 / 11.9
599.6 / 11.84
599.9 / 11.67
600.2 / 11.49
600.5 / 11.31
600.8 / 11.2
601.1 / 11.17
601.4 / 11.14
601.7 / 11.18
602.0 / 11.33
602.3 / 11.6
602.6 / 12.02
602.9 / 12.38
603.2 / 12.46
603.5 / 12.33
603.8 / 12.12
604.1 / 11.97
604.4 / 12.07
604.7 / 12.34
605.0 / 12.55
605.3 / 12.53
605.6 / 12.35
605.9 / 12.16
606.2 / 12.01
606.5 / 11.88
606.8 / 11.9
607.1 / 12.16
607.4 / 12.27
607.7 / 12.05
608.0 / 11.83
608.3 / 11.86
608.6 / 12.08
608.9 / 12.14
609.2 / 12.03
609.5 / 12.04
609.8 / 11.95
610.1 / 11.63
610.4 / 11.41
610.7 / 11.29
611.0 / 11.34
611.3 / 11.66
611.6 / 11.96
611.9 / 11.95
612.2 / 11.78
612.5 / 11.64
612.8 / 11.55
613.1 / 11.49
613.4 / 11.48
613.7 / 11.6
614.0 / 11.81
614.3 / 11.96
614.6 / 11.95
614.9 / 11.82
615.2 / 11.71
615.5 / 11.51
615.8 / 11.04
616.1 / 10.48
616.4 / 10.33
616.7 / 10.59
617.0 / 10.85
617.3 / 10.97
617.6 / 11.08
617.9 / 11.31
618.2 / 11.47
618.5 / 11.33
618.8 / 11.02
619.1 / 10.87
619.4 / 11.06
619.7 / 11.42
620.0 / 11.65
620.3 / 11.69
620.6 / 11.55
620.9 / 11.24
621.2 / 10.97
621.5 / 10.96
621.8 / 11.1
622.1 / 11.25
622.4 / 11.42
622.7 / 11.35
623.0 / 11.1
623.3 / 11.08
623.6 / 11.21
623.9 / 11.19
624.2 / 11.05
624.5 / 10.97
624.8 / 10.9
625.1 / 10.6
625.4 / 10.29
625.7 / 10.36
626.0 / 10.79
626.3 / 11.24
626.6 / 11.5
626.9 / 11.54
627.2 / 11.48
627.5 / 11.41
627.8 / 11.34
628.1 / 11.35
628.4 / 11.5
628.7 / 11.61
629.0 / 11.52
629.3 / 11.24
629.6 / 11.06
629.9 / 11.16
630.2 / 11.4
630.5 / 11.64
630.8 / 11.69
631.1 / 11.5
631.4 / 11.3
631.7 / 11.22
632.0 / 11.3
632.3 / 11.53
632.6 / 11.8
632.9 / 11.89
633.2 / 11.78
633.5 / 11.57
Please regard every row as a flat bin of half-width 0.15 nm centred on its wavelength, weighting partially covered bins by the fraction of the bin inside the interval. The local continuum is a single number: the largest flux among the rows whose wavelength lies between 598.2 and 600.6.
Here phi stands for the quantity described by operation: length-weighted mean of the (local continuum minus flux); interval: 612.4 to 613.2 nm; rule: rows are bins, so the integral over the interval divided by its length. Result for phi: 0.3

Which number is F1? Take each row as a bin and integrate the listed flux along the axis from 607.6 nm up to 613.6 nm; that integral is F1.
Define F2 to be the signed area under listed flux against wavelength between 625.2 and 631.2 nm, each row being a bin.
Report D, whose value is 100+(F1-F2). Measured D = 103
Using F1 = 70.5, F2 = 67.6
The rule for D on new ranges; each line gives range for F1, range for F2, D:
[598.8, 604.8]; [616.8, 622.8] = 103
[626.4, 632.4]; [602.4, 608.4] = 96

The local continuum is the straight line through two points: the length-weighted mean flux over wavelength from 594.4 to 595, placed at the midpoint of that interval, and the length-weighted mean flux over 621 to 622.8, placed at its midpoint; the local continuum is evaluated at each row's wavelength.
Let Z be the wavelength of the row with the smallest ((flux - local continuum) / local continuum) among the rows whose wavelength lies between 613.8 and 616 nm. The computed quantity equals 615.8 nm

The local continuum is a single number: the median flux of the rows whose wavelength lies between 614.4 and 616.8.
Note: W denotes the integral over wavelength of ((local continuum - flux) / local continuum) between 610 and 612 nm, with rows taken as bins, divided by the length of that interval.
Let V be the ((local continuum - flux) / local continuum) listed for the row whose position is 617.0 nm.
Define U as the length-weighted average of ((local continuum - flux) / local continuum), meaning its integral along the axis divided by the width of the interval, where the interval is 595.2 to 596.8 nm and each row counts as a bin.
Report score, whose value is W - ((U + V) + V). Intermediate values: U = -0.021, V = 0.04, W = -0.029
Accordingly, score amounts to -0.08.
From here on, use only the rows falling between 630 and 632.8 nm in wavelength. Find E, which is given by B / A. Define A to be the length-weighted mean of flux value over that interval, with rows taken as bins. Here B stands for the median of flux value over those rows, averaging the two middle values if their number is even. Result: 1.00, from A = 11.5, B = 11.5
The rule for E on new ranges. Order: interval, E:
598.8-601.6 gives 1.00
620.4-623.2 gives 1.00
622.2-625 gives 1.00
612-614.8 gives 0.99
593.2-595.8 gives 1.00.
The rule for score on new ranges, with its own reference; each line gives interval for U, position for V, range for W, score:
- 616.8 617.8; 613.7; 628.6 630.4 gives 0.03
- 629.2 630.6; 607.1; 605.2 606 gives 0.06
